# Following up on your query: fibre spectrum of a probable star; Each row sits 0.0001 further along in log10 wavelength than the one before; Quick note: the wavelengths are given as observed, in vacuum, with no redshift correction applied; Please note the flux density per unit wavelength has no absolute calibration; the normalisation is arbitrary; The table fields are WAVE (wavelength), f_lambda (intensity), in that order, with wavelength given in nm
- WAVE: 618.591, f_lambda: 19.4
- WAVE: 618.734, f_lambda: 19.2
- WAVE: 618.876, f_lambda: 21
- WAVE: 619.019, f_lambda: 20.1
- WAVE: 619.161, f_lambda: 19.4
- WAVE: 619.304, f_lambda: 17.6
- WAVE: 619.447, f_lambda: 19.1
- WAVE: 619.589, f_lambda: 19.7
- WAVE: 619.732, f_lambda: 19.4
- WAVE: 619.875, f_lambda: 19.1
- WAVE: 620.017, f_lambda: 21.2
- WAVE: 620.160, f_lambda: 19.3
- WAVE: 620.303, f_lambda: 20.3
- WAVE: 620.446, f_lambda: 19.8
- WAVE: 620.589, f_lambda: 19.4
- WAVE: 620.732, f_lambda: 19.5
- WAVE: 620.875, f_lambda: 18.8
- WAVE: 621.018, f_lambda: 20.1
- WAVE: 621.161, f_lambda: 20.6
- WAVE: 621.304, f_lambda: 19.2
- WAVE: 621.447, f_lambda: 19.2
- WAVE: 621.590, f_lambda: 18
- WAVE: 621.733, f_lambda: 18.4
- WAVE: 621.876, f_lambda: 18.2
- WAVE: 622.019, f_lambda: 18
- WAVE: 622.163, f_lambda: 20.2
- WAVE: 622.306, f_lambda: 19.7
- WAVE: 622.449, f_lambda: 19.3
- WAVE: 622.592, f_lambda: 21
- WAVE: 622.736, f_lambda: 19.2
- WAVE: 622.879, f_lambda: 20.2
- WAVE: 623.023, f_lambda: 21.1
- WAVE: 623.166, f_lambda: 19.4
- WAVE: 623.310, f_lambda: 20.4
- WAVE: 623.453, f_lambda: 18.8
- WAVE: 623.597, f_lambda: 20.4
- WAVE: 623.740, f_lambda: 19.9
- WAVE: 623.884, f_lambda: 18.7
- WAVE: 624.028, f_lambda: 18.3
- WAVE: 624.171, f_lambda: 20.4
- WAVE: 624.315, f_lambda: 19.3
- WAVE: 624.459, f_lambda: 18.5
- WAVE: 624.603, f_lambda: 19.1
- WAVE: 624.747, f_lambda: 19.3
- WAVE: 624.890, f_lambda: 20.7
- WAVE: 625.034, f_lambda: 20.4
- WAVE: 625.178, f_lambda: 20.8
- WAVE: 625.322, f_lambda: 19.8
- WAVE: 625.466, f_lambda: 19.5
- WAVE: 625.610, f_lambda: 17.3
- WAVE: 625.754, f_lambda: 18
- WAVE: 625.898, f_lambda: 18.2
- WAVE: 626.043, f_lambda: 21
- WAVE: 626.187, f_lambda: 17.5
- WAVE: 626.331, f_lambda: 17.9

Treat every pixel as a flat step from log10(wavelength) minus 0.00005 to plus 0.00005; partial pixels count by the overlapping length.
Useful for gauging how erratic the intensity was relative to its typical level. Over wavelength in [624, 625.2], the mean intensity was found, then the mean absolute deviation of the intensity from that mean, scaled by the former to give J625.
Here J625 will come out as 0.0421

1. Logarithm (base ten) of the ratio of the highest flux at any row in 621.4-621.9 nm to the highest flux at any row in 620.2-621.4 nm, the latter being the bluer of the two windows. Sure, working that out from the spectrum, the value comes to -0.031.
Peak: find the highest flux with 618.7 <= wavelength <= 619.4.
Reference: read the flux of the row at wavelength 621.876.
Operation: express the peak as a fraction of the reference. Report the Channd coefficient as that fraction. 1.15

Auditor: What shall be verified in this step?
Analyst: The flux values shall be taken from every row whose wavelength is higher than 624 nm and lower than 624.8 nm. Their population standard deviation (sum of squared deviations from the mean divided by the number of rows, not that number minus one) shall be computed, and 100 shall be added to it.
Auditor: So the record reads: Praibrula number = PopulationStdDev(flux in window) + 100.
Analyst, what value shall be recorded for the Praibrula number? 100.7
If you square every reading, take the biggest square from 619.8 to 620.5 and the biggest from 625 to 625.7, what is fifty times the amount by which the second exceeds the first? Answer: -840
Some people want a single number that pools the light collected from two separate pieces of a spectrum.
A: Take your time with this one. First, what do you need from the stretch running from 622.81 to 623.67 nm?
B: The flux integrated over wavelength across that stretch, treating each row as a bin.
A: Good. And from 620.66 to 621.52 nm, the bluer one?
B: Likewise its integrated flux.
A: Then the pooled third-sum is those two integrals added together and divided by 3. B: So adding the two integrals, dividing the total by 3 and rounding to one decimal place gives 11.4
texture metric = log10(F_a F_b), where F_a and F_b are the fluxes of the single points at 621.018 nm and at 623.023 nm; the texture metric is 2.63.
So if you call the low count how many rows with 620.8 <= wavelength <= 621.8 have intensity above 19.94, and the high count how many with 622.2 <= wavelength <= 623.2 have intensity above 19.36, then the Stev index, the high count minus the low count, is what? 3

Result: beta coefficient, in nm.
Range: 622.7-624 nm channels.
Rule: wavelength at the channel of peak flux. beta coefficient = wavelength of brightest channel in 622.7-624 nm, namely 623.023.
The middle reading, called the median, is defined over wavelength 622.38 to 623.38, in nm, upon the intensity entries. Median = 20.2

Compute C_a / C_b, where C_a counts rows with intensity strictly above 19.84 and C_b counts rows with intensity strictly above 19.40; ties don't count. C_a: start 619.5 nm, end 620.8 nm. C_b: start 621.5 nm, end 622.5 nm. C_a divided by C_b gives 1.0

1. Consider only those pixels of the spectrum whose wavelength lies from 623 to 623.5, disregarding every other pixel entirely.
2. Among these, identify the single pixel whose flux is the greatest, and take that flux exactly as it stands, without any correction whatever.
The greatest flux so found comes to 21.1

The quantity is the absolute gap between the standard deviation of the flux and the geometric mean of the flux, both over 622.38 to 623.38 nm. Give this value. 19.3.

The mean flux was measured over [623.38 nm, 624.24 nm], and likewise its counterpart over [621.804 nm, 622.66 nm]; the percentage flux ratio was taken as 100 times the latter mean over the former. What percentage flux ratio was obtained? 99.9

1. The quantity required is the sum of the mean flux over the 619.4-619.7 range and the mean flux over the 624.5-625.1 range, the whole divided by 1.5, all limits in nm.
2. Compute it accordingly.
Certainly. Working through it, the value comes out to 26.2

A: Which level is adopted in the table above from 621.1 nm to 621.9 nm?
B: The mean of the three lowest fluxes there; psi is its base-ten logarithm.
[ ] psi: 1.260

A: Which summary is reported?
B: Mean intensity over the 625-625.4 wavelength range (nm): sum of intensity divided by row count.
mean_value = 20.3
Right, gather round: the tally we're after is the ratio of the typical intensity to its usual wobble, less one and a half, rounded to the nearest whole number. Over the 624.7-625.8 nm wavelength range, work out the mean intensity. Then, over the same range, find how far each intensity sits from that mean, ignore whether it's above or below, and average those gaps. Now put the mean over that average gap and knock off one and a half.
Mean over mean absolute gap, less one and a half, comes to 19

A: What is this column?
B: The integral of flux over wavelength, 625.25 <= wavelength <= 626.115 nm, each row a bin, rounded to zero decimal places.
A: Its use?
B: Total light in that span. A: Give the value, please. 16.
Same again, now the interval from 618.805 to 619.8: 19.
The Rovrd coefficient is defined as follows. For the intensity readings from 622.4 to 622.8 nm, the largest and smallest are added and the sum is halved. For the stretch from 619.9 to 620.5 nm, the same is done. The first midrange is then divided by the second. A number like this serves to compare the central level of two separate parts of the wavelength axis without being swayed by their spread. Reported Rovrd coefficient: 0.993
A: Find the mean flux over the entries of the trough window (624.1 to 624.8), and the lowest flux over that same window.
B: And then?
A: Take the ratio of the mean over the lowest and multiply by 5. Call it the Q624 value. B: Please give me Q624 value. 5.22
